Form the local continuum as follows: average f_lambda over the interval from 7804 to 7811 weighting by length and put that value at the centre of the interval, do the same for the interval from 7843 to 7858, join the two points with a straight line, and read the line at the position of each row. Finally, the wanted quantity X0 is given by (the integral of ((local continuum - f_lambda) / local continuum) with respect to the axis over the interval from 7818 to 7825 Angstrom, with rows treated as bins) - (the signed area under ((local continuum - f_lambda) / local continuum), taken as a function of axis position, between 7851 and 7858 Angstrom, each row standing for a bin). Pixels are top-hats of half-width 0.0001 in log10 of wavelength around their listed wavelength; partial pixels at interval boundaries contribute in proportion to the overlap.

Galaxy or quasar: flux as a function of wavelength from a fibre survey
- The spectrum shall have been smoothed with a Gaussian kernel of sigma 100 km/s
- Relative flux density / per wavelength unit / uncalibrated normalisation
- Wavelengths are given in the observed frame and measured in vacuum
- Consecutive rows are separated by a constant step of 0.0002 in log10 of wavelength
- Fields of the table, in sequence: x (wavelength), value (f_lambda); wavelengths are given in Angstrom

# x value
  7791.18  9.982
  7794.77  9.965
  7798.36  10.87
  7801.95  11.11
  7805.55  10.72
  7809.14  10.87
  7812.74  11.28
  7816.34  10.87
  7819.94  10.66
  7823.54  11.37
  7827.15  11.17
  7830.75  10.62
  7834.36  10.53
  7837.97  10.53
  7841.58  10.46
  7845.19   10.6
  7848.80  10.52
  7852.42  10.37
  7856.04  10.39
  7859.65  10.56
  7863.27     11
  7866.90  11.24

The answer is -0.2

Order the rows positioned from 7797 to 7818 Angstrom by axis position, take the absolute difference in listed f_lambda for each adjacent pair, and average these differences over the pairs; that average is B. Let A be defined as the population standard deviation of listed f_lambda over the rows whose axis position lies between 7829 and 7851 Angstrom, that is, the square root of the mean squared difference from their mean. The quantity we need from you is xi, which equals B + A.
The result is 0.37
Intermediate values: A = 0.05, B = 0.32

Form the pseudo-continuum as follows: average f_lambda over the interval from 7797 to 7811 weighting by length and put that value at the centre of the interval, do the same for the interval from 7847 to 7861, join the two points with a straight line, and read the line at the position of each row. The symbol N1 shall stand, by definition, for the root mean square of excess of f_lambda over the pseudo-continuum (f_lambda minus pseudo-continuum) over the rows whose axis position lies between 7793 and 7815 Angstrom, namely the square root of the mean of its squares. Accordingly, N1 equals 0.47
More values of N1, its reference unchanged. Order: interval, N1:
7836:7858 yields 0.07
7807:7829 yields 0.38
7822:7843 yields 0.34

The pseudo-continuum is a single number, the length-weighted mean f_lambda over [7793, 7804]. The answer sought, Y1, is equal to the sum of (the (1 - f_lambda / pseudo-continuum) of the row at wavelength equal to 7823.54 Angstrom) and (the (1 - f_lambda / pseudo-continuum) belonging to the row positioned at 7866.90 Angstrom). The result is -0.12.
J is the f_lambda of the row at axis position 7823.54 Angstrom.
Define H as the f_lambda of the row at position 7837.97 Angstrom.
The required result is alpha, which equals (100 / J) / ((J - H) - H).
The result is -0.91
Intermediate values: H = 10.53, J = 11.37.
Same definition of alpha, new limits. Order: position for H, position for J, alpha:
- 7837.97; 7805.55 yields -0.90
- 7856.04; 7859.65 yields -0.93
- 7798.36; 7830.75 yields -0.85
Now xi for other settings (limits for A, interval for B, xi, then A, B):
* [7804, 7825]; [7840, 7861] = 0.38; 0.27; 0.11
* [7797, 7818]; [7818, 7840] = 0.50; 0.19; 0.31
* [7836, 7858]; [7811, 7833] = 0.50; 0.08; 0.42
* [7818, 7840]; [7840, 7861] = 0.44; 0.33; 0.11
